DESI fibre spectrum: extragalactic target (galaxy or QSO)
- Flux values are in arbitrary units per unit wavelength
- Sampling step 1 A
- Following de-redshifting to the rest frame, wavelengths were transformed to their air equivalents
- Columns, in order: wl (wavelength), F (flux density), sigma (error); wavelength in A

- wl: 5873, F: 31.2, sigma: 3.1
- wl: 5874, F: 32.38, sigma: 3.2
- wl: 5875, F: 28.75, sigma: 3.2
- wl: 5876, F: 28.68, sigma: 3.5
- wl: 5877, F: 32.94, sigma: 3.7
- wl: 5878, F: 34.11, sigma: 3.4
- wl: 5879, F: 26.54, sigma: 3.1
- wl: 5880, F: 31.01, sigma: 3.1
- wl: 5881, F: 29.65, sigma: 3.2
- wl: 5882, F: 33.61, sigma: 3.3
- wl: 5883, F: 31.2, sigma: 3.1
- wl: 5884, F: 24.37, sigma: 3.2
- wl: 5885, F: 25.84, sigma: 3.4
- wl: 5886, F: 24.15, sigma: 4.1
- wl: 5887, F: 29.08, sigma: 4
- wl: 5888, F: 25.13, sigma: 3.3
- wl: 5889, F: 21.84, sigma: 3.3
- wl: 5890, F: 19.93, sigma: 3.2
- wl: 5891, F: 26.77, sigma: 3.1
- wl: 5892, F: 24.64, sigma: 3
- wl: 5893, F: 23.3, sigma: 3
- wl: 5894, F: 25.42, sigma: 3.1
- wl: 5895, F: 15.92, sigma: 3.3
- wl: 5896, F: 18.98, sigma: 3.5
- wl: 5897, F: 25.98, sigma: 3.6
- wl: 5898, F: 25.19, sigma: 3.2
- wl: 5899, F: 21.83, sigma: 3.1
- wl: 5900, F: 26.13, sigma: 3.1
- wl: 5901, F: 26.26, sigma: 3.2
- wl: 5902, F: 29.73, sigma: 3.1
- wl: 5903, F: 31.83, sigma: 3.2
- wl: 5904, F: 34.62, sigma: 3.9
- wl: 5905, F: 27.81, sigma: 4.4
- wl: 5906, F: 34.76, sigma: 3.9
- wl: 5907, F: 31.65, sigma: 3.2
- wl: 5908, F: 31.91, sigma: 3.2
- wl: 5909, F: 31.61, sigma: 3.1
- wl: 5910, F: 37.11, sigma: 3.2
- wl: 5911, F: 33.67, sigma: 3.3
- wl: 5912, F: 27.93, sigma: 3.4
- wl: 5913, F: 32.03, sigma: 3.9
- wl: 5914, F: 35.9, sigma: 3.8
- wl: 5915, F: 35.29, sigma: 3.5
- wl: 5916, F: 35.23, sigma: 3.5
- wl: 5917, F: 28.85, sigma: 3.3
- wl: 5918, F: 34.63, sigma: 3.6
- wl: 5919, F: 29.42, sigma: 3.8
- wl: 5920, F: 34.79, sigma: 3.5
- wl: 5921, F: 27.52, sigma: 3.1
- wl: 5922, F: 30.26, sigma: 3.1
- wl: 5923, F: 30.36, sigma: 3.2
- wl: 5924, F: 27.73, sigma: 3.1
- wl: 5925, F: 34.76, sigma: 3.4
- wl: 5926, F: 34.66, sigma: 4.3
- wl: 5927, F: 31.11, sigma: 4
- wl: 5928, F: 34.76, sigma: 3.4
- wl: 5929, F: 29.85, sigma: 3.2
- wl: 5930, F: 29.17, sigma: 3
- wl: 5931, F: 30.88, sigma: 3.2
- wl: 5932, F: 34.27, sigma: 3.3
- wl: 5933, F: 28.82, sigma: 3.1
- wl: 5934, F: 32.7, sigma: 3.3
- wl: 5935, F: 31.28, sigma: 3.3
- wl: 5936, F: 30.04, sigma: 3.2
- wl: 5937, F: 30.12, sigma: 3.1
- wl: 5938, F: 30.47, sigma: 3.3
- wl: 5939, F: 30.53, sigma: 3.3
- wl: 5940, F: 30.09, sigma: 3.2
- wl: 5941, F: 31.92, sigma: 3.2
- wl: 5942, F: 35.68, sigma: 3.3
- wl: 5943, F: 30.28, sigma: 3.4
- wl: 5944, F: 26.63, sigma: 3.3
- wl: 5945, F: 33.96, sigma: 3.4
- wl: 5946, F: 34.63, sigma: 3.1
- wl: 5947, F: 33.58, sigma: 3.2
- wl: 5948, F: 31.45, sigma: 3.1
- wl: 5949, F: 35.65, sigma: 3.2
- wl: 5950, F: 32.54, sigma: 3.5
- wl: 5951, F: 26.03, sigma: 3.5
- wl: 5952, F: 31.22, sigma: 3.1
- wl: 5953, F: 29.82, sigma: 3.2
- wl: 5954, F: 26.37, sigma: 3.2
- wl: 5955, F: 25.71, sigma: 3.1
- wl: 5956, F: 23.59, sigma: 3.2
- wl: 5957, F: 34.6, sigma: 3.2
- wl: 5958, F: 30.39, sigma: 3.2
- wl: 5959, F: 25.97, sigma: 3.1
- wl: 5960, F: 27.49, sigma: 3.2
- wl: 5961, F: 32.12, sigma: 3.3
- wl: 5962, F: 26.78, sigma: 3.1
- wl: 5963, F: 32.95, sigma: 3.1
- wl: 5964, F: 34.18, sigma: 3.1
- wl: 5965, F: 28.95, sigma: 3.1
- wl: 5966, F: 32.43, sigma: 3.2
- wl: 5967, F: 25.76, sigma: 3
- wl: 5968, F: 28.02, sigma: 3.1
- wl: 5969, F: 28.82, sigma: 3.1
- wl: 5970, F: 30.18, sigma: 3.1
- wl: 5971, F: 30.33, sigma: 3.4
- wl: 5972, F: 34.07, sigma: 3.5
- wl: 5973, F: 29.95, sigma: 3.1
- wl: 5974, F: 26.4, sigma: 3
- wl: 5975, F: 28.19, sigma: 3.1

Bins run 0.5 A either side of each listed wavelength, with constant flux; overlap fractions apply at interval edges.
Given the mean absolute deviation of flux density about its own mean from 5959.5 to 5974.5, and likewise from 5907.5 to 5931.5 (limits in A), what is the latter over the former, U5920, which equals 1.1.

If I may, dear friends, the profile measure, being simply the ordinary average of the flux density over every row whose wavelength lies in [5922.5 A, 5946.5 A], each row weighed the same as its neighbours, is 31.4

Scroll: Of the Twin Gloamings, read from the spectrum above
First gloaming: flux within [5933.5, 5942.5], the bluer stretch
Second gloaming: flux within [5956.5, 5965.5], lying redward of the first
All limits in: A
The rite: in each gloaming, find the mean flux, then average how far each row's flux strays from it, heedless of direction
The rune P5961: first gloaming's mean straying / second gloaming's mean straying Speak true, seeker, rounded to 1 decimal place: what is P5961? 0.5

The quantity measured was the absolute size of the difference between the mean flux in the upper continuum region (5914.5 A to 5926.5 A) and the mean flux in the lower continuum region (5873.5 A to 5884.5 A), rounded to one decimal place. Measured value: 1.7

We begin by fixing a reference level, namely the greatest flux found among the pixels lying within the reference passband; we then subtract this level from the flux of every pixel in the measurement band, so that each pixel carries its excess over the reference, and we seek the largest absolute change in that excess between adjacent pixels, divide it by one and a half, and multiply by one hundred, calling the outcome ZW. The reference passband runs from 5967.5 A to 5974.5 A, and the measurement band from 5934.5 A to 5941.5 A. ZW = 122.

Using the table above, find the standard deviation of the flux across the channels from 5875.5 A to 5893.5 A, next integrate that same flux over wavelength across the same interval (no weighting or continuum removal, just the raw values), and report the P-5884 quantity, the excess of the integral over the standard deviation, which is 489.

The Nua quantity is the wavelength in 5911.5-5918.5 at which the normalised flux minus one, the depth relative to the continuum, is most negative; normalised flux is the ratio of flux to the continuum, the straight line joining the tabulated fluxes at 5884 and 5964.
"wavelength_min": 5912 A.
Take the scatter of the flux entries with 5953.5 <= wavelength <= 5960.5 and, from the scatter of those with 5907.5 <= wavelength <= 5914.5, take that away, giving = -0.6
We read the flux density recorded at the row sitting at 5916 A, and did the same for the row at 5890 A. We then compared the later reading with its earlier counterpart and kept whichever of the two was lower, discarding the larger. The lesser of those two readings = 19.9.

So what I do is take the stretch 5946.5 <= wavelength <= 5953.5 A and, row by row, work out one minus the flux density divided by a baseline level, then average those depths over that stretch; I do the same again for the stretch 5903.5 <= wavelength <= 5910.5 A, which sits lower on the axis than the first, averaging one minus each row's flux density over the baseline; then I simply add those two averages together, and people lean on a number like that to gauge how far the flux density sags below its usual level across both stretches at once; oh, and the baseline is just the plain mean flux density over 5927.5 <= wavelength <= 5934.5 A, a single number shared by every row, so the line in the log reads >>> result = -0.04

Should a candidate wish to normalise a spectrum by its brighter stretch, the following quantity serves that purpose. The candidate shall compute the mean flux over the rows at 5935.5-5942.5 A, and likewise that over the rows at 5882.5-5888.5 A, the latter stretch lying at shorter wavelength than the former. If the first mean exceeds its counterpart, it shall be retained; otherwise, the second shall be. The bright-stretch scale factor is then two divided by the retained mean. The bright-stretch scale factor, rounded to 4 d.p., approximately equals 0.0640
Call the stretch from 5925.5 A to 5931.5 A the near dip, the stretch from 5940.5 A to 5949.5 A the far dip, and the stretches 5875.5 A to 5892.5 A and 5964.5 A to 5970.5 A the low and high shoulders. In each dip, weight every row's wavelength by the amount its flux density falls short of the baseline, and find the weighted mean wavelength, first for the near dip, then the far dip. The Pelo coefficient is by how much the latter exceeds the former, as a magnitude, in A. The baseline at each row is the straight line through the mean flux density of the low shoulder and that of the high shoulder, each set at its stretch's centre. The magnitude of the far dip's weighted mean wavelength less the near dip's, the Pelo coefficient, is 17.7 A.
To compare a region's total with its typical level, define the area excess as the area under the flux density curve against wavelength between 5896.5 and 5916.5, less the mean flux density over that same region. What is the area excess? 586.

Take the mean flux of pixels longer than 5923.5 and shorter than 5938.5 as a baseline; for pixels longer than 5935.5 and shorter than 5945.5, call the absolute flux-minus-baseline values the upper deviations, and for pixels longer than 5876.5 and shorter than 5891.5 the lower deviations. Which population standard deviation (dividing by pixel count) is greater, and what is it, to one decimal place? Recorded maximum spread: 3.2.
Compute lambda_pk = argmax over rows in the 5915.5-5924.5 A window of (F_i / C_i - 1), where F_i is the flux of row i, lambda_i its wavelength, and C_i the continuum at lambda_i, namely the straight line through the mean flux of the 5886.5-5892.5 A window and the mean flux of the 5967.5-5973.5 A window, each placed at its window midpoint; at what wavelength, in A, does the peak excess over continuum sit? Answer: 5916 A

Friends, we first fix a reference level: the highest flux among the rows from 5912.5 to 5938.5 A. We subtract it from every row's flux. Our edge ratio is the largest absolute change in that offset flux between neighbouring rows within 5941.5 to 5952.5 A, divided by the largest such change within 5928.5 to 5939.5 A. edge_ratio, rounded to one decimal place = 1.3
